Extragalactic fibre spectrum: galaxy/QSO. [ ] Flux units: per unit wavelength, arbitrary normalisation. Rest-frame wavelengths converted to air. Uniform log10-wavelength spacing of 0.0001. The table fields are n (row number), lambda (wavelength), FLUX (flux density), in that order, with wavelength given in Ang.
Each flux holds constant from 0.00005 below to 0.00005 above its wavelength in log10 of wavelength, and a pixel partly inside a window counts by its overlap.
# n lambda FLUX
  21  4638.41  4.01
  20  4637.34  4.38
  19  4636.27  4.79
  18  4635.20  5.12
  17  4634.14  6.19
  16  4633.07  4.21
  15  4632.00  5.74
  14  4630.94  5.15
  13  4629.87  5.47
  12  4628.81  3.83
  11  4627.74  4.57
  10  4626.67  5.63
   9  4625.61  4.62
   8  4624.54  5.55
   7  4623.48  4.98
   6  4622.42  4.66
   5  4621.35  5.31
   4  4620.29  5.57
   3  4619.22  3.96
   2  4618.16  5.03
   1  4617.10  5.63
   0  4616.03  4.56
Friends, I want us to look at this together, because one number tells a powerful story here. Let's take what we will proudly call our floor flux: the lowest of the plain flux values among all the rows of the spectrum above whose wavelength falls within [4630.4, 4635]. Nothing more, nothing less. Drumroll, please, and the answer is 4.21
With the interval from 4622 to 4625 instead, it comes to 4.66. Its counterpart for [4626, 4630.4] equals 3.83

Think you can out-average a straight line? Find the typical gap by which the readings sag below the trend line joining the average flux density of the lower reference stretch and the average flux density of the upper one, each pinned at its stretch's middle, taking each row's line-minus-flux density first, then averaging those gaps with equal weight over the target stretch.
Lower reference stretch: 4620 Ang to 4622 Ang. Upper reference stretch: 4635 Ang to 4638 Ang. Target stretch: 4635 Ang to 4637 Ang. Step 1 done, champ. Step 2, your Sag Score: -0.2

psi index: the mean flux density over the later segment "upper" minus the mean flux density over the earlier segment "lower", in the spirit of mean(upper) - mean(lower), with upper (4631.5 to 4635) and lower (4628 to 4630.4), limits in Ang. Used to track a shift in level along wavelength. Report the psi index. 0.7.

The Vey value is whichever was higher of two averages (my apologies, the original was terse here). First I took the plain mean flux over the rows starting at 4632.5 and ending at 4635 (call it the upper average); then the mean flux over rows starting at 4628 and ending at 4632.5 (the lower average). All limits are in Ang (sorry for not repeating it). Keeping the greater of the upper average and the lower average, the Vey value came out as 5.20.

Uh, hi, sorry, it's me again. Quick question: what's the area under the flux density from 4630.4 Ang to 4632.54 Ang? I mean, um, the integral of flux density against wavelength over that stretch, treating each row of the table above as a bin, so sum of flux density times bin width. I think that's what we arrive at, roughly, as 11.6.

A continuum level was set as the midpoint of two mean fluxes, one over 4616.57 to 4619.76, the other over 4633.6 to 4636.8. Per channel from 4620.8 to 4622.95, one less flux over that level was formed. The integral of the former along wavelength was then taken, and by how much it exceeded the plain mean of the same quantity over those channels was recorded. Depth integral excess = 0.03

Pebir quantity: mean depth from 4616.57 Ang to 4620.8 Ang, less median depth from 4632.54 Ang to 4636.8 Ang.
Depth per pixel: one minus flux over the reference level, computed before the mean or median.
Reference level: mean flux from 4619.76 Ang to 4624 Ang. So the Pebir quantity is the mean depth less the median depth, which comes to -0.02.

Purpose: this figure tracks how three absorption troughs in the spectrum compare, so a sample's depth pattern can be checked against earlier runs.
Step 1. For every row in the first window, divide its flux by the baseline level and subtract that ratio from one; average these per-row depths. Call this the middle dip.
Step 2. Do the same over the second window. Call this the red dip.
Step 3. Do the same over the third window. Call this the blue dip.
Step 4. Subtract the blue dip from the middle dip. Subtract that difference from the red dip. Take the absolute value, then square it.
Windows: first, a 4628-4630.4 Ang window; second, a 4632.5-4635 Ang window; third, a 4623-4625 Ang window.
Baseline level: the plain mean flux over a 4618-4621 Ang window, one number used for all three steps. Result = 0.04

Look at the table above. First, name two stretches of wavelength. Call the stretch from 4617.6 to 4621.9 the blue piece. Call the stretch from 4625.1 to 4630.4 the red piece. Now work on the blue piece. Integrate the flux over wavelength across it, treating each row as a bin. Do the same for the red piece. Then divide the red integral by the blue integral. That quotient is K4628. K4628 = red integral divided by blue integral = 1.2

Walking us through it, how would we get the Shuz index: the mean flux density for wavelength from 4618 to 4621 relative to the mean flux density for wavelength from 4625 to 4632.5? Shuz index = 0.97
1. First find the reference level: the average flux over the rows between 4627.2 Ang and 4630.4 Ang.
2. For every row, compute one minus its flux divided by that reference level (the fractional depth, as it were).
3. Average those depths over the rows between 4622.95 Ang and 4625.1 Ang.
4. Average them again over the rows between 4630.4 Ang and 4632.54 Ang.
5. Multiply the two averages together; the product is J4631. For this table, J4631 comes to 0.025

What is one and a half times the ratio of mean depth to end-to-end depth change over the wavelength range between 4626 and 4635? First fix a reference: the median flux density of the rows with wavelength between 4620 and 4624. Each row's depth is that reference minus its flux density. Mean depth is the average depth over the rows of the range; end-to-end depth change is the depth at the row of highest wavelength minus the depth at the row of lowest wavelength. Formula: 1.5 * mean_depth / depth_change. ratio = -0.1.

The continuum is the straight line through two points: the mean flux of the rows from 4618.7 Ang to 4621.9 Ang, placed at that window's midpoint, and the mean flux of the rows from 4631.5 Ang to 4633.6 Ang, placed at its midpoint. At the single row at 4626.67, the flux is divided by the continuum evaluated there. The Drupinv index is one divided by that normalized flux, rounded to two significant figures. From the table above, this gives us 0.88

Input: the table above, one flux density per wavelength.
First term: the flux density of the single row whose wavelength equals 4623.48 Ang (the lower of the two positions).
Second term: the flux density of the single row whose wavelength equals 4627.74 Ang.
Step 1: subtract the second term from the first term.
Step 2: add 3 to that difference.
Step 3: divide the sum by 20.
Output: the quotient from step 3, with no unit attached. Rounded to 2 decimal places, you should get 0.17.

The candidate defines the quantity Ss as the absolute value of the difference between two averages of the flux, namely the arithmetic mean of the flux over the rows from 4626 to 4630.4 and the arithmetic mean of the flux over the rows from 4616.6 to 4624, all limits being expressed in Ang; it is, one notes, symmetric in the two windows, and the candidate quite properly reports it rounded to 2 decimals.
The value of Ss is 0.15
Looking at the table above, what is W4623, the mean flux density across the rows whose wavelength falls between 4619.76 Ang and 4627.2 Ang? 5.19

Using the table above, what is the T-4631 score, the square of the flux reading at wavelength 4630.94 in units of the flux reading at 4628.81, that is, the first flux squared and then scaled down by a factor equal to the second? 6.9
